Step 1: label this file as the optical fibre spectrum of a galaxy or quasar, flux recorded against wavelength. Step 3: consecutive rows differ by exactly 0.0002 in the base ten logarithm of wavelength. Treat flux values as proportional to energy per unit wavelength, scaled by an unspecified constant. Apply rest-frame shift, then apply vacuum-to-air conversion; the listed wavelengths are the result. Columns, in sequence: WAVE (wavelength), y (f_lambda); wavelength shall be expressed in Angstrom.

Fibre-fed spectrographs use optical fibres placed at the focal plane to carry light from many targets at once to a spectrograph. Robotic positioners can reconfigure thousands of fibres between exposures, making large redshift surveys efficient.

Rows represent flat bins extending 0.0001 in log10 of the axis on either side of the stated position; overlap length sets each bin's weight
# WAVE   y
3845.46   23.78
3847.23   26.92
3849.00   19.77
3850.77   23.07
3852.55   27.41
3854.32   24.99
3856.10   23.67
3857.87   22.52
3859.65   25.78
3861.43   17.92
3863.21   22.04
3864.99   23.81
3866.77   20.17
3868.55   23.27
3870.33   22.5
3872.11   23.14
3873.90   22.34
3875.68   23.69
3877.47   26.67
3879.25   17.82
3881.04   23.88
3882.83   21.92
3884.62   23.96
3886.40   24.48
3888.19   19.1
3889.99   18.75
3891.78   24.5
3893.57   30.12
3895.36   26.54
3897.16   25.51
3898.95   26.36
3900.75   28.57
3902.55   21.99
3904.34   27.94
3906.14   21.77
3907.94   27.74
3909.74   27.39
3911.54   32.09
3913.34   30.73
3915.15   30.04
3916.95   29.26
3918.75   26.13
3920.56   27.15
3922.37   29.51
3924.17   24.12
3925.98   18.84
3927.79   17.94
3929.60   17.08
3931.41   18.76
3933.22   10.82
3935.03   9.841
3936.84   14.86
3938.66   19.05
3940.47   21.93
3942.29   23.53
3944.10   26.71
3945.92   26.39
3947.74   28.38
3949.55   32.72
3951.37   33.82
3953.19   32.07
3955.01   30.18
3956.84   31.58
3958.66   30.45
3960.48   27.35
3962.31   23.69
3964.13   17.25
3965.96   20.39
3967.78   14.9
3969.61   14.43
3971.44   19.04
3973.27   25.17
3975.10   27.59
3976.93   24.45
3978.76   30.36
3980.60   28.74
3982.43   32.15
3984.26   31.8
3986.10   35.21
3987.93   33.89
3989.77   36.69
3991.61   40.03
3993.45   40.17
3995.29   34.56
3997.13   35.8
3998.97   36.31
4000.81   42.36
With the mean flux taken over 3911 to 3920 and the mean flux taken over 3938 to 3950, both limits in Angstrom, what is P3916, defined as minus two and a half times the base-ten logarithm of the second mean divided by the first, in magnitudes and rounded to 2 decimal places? 0.16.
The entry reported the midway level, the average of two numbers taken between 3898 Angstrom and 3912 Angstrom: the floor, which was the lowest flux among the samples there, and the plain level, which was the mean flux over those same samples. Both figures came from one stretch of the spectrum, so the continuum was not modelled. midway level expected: 24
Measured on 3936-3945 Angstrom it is 18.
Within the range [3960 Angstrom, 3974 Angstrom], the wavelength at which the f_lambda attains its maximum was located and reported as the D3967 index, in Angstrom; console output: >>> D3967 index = 3960.48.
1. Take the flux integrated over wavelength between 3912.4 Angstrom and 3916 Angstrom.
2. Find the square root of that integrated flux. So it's 10.5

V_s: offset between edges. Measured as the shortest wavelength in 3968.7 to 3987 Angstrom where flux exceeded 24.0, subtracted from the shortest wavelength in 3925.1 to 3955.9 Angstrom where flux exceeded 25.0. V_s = -29.2 Angstrom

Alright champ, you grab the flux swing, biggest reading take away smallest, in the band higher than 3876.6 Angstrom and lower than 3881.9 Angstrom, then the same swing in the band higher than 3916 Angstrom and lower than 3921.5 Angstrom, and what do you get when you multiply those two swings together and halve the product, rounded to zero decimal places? 14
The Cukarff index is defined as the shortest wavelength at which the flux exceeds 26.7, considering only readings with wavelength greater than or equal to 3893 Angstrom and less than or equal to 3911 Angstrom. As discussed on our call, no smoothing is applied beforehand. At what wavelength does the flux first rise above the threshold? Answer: 3893.57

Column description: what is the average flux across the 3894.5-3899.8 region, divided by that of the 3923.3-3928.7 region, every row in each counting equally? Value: 1.3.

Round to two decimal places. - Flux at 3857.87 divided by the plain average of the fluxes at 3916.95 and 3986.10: 0.70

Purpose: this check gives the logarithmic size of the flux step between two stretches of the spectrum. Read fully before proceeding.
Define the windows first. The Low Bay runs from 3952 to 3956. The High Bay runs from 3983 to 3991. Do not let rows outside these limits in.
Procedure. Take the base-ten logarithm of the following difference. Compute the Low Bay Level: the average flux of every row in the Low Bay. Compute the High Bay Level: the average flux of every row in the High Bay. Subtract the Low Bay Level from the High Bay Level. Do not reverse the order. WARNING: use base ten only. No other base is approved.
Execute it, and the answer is 0.51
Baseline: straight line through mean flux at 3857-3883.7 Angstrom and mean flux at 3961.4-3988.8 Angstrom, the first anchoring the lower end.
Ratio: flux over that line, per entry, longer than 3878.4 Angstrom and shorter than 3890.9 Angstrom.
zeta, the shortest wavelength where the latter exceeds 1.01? 3881.04 Angstrom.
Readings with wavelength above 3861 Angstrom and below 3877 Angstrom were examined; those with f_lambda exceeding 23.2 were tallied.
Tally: 3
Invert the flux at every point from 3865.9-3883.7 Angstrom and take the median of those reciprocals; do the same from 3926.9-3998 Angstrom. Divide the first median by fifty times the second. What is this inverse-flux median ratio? 0.024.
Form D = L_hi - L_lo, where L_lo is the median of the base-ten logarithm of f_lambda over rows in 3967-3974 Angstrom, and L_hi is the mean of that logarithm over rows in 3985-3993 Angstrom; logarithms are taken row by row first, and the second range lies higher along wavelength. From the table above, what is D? 0.33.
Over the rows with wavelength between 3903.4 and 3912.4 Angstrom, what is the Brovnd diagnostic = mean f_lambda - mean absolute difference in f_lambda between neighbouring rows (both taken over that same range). 23.1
